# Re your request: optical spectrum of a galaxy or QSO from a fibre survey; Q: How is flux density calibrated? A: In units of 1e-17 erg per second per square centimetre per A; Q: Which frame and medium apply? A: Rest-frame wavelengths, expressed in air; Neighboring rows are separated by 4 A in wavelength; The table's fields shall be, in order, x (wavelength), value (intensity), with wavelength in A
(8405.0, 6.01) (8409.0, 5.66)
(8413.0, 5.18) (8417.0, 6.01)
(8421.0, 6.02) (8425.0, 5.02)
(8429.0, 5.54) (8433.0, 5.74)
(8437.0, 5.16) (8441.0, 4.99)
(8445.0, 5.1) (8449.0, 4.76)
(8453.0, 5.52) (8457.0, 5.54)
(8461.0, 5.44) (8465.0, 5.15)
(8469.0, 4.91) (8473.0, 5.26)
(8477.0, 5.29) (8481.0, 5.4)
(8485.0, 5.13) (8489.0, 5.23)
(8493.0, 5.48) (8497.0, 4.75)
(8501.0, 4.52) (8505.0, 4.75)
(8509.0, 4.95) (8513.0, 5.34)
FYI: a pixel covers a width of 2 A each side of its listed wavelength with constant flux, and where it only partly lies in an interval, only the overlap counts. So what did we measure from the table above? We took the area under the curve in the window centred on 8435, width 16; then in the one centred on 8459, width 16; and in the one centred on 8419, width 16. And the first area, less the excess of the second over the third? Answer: 88.0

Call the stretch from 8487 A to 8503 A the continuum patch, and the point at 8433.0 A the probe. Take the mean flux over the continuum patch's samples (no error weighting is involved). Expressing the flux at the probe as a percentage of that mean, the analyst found 115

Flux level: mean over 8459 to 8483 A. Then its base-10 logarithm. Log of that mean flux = 0.7195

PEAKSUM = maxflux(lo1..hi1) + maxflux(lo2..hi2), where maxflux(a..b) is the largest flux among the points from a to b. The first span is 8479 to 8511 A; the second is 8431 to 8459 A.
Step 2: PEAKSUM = 11.2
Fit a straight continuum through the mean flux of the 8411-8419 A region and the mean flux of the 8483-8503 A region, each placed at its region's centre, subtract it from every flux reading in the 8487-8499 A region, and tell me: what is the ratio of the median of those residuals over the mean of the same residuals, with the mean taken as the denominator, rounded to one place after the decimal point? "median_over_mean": 1.4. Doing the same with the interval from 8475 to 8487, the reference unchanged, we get 0.9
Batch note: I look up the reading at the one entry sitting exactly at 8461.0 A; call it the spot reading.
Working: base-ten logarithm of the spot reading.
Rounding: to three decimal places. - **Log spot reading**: 0.736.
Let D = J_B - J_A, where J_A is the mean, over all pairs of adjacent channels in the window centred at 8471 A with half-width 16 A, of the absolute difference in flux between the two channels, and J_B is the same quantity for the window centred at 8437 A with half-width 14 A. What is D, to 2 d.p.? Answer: 0.12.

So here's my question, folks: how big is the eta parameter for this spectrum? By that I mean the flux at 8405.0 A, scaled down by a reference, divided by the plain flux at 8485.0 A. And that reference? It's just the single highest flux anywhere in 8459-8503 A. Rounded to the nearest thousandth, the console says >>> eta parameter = 0.214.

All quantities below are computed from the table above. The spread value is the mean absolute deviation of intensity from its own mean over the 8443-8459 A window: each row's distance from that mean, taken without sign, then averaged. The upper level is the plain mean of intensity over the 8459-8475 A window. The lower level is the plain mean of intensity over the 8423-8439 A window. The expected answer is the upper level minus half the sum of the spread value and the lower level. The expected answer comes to 2.36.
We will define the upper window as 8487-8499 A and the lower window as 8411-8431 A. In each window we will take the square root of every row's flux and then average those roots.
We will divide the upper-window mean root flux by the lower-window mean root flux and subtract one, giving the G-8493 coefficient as -0.037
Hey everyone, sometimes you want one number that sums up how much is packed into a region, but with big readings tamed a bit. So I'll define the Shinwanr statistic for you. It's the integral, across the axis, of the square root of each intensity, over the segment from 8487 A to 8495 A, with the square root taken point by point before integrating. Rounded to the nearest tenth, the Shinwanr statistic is 18.5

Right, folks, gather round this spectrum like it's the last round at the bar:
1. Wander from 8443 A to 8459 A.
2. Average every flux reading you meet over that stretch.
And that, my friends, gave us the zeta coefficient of 5.23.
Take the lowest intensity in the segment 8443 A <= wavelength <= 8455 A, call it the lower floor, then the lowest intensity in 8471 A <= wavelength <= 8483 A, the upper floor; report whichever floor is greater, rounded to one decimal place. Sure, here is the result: 5.3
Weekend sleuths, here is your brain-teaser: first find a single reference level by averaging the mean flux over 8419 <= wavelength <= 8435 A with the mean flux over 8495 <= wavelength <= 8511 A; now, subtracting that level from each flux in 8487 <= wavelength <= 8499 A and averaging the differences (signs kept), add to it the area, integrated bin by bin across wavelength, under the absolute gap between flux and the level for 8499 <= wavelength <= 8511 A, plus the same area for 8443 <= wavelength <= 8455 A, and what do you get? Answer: 8.3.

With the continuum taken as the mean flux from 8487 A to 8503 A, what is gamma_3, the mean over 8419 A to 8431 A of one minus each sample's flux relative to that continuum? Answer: -0.11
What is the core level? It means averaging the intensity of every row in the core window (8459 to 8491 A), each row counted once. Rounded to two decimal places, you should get 5.23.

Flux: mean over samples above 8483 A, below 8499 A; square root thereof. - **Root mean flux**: 2.27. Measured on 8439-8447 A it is 2.25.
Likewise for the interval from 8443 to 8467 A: 2.29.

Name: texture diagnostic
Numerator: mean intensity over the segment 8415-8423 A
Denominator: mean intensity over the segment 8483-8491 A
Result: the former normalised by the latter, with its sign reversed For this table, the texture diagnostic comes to -1.16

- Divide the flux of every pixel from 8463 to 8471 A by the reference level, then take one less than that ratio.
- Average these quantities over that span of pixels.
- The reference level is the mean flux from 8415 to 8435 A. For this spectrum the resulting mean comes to -0.11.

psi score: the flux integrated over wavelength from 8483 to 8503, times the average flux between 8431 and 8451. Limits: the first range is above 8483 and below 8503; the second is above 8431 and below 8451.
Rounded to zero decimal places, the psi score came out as 517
